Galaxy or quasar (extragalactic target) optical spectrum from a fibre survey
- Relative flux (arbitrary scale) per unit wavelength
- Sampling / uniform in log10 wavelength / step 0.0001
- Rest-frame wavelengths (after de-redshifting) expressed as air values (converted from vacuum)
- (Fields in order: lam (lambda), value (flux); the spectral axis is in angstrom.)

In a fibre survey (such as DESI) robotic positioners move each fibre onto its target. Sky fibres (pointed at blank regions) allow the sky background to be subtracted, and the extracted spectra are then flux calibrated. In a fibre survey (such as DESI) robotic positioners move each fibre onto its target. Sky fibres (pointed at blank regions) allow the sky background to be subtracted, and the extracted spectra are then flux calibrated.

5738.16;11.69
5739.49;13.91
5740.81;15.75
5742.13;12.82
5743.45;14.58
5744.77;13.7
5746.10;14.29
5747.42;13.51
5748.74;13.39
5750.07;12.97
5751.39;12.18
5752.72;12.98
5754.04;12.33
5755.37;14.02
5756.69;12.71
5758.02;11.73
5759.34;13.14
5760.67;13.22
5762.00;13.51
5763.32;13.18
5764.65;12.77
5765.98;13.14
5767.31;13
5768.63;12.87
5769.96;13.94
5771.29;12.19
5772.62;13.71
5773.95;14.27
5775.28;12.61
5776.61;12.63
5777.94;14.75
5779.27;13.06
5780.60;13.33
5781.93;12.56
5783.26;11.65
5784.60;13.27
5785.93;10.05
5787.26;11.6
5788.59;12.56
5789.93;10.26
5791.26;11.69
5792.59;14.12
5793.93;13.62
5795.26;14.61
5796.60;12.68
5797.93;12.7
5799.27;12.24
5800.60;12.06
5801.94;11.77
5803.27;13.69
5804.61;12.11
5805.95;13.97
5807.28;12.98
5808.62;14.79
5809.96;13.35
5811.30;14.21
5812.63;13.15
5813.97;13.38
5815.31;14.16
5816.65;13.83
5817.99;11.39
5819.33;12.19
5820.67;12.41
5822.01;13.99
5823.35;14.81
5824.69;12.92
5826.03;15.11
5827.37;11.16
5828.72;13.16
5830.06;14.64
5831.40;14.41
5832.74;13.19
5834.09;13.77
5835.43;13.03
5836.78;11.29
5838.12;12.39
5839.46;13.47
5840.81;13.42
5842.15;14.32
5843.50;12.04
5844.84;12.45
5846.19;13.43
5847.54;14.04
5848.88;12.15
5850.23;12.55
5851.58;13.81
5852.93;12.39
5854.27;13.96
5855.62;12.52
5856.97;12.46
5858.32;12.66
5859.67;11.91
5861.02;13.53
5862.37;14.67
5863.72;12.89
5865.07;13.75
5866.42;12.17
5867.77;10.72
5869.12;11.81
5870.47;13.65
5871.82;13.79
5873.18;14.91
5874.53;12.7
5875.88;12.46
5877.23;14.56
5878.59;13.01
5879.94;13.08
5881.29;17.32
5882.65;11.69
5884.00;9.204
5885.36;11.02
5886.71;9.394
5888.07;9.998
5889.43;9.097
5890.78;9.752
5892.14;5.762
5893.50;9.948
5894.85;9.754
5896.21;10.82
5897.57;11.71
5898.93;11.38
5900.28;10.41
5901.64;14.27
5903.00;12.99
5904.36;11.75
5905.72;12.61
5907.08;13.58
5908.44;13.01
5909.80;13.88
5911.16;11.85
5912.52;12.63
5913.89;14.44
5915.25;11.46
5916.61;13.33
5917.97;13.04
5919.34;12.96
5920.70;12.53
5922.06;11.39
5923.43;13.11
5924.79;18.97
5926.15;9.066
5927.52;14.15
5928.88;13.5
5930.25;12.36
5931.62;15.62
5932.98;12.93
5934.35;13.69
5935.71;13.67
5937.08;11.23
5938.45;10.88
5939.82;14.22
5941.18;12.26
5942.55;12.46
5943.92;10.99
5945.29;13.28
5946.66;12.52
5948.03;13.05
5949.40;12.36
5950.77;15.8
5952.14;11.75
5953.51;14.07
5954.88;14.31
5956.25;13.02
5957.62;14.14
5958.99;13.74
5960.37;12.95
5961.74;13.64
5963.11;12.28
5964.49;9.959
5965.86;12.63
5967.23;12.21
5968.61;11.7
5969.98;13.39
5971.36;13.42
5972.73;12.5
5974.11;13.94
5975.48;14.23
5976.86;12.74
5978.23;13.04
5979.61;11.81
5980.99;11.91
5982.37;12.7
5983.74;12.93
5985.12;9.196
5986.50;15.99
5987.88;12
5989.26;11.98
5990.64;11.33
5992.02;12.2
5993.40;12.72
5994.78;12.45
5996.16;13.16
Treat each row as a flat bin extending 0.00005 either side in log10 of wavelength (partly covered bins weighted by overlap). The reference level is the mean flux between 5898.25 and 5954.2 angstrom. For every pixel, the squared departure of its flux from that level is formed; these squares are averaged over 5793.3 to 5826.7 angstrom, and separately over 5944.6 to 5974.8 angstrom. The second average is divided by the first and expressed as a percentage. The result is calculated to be 114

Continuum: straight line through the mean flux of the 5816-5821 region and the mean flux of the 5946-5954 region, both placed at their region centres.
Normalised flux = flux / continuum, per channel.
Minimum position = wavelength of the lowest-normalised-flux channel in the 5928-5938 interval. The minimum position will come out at 5937.08 angstrom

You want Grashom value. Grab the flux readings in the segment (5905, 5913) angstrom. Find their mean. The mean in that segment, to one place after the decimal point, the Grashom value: 12.9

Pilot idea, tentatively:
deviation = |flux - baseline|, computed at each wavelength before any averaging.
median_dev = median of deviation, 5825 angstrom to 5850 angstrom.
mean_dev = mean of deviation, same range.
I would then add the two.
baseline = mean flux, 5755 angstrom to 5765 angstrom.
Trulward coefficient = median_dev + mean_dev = 1.7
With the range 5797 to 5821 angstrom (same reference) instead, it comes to 1.6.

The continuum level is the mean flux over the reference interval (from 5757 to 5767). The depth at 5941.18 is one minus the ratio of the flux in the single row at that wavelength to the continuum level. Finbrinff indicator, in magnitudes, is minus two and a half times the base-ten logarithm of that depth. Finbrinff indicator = 3.2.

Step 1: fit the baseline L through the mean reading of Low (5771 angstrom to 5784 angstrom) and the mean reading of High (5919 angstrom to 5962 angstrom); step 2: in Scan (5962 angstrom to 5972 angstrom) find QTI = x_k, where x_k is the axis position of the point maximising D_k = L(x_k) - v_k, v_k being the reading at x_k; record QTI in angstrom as 5964.49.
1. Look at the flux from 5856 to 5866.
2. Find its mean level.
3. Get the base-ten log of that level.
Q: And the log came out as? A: 1.12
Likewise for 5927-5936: 1.14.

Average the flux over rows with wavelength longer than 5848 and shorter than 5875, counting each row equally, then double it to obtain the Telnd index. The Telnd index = 25.9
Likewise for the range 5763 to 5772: 26.0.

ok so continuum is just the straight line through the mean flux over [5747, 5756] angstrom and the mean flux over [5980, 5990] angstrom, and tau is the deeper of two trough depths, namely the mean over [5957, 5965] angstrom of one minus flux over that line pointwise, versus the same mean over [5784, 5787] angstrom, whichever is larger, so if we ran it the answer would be 0.10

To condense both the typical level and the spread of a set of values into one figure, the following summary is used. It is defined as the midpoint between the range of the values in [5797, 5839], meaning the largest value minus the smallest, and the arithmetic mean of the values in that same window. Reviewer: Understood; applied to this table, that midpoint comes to 8.56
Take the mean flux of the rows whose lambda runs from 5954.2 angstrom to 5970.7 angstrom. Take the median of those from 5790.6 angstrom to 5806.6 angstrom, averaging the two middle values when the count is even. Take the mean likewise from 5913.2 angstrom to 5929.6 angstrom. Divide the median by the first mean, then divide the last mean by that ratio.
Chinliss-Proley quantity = 13.3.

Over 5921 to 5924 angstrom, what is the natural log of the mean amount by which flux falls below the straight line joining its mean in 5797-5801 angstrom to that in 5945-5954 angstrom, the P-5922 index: -0.2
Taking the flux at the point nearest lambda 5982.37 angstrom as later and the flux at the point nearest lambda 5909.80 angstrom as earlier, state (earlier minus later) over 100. 0.012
